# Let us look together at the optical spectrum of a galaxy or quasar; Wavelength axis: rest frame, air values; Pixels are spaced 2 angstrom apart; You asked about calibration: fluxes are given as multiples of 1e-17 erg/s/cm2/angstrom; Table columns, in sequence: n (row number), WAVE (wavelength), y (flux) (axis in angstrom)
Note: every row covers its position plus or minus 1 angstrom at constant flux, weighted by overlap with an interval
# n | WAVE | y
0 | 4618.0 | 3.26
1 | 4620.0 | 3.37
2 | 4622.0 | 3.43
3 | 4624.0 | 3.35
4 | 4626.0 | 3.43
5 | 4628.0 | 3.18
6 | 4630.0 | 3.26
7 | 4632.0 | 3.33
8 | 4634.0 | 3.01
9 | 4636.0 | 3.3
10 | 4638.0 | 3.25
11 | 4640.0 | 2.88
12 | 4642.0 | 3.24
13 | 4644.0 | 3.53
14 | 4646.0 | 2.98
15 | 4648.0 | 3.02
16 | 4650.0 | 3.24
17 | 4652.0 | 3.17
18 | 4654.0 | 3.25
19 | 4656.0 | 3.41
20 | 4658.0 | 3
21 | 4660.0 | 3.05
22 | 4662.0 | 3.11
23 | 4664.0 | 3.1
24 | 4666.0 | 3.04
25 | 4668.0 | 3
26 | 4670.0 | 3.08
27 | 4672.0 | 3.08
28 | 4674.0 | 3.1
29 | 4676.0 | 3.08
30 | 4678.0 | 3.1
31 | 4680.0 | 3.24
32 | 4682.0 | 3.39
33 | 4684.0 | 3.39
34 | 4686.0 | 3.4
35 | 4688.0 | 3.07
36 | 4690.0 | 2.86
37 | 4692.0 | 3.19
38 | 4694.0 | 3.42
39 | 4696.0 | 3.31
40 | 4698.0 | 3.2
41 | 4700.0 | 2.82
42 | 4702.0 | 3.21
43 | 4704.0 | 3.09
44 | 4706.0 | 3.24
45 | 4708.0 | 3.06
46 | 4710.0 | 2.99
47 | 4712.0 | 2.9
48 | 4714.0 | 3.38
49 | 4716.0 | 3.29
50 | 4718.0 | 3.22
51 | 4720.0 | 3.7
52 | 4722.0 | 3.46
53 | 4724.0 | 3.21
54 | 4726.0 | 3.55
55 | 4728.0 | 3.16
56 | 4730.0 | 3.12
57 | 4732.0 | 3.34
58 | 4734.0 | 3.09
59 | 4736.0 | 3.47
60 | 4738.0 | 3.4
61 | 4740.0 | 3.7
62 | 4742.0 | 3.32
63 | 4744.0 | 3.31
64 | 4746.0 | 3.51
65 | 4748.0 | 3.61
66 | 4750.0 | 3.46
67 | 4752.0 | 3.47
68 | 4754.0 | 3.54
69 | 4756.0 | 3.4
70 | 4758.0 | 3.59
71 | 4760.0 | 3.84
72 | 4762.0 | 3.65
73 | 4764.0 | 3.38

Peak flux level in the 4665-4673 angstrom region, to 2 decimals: 3.08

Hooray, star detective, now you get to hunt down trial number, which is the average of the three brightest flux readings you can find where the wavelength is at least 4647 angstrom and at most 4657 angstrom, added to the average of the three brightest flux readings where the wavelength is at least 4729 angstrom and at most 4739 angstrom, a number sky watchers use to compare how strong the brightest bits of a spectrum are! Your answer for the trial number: 6.70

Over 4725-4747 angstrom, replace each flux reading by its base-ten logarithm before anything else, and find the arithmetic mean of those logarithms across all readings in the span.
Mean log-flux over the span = 0.526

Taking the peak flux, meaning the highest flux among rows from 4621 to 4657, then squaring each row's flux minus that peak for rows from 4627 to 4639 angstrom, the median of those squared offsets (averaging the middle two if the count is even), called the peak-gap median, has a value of 0.08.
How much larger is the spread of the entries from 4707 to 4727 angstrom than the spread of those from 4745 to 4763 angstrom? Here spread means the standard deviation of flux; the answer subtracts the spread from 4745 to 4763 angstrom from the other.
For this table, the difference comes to 0.12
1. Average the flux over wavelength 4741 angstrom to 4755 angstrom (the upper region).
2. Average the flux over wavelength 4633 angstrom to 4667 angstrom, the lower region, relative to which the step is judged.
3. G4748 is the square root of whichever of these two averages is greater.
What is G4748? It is 1.86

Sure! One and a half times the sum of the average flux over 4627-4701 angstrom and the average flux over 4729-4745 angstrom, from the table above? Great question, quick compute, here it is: 9.8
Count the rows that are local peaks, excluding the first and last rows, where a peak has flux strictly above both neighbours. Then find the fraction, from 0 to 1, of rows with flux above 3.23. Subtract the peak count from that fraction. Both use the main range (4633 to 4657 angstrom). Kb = -2.4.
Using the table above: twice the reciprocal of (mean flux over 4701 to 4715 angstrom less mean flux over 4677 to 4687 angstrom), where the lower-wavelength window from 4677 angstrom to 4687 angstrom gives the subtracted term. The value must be -11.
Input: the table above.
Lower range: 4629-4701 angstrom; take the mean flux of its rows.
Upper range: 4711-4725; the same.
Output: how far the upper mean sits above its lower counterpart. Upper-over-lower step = 0.14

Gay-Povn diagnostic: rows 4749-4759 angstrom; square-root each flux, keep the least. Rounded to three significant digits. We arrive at 1.84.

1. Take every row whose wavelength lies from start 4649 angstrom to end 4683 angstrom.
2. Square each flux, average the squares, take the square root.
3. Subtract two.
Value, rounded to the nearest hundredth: 1.15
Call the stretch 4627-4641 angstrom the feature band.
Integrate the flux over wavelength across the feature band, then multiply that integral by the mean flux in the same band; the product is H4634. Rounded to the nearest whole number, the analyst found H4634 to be 141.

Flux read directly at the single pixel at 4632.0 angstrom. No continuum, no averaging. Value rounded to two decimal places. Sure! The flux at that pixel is 3.33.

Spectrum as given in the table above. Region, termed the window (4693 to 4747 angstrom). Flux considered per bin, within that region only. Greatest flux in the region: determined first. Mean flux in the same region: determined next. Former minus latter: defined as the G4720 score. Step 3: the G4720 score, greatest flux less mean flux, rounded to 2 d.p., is 0.42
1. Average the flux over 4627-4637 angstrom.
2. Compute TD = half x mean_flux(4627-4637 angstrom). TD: 1.61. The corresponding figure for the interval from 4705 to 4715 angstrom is 1.56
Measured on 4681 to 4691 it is 1.61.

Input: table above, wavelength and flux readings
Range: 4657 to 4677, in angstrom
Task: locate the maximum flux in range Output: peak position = 4662.0 angstrom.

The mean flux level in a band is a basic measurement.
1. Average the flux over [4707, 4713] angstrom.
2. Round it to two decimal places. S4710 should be 2.98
